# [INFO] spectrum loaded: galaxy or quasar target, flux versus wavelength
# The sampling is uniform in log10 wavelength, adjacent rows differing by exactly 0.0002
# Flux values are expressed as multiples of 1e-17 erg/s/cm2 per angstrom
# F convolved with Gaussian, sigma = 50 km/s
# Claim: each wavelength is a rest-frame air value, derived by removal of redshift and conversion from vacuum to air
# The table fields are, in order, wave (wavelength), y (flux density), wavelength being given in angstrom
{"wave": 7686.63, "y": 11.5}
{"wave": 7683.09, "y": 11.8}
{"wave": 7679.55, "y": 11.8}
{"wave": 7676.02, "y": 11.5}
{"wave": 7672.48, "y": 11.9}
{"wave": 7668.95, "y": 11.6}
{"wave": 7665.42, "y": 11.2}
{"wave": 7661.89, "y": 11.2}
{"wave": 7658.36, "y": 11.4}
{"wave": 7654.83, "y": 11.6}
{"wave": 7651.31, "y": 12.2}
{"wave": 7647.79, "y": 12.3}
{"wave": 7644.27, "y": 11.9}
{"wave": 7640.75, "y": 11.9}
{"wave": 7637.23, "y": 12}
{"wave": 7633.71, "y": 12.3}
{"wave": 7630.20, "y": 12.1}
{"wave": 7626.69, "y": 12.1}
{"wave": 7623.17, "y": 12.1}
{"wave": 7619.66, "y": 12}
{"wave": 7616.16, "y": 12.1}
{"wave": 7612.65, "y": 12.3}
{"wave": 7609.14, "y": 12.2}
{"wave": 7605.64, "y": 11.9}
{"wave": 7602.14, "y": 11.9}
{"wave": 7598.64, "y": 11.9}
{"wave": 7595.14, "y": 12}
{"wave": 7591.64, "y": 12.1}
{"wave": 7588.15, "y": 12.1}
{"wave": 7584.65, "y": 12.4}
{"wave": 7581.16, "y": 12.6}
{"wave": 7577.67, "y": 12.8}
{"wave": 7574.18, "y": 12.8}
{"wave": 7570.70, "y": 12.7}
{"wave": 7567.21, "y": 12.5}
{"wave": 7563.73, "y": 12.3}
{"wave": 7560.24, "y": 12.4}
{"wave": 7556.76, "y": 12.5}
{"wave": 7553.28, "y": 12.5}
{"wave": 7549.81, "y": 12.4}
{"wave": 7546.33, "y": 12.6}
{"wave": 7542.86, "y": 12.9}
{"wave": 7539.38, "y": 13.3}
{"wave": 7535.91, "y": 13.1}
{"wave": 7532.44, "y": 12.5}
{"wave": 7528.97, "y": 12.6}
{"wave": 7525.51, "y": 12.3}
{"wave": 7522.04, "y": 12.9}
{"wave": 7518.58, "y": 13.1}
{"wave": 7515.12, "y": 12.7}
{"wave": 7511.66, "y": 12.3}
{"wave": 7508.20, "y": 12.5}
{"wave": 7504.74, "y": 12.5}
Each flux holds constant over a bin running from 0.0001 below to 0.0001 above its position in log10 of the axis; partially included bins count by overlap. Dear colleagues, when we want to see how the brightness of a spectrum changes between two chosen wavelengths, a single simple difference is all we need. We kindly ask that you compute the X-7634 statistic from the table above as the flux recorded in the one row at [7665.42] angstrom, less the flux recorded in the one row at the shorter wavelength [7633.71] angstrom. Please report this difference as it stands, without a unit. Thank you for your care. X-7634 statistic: -1.1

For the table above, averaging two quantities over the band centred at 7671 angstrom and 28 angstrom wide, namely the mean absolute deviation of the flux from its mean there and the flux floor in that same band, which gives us 5.71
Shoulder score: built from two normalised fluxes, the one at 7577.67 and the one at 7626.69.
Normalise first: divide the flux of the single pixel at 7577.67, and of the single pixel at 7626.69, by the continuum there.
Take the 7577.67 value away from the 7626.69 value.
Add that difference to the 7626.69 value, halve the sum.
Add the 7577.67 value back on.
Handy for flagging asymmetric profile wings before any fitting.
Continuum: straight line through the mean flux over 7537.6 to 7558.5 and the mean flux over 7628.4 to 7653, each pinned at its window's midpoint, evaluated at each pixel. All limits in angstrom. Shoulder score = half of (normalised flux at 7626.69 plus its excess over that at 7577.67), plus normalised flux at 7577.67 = 1.504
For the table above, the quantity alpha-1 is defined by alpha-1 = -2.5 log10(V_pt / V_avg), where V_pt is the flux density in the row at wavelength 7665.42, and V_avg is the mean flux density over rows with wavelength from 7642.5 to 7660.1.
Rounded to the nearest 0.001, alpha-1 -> 0.064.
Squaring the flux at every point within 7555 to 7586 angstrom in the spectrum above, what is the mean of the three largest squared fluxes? 163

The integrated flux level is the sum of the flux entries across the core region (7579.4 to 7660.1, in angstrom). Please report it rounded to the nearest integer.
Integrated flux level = 277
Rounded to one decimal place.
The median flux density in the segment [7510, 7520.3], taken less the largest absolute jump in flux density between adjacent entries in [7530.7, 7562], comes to 12.1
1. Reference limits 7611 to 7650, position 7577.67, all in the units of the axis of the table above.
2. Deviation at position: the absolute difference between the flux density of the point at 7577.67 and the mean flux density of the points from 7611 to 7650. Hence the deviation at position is 0.70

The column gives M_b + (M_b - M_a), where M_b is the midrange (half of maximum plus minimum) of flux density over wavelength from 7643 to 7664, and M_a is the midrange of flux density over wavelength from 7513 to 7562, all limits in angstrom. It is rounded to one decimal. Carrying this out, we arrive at 10.7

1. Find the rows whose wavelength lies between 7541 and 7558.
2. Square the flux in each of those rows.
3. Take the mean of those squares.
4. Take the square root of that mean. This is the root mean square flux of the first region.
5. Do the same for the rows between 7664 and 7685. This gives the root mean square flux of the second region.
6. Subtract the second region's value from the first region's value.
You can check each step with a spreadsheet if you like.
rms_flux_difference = 0.9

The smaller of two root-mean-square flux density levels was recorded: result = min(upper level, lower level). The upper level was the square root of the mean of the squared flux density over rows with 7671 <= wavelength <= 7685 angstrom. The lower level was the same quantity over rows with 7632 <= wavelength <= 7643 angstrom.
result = 11.8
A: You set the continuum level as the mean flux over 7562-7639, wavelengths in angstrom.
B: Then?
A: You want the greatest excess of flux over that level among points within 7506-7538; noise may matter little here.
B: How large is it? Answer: 0.9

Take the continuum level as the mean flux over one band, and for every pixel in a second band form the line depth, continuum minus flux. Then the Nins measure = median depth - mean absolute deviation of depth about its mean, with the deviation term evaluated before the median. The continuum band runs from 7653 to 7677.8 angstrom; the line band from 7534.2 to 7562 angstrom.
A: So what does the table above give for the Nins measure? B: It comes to -1.4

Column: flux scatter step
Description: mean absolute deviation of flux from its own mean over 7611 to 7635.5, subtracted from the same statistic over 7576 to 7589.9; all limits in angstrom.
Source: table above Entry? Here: 0.14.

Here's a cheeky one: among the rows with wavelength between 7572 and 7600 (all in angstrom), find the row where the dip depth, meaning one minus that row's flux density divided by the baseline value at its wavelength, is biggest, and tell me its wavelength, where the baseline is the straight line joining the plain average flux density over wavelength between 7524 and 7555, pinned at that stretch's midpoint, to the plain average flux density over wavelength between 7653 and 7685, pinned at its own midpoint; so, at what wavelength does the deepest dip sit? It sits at 7598.64 angstrom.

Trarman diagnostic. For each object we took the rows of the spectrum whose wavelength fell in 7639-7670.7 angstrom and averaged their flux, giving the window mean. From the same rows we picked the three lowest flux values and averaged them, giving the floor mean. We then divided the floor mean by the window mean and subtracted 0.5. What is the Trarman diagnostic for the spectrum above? 0.463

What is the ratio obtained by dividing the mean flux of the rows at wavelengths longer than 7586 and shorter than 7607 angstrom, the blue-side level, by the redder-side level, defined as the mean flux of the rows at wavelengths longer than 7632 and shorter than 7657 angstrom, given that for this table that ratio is 1.00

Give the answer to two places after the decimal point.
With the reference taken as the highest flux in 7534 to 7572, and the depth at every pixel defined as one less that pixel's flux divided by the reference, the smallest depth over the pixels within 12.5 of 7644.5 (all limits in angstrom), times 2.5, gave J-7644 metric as 0.19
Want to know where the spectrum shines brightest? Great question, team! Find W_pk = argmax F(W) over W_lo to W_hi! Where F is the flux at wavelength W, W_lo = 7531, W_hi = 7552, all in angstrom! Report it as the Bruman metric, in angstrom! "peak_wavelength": 7539.38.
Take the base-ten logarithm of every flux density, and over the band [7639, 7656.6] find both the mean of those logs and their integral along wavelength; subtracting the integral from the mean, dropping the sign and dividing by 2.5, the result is 7.16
